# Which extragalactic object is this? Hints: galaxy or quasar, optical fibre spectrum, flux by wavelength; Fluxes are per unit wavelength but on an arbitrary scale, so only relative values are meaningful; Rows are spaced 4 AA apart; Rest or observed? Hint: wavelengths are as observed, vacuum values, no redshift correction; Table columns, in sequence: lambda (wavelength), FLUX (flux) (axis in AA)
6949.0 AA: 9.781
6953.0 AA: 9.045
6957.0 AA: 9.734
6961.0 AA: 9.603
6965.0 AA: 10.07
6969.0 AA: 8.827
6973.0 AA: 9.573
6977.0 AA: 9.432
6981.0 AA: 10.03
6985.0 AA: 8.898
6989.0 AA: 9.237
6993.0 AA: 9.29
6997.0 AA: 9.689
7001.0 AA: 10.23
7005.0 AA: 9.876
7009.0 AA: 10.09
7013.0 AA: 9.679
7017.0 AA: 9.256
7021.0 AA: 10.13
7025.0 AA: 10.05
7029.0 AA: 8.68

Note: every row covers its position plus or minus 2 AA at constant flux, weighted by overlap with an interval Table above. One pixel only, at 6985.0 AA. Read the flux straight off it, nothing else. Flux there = 8.898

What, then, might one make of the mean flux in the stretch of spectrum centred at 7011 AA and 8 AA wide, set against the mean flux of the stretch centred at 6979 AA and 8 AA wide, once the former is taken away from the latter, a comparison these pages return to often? -0.15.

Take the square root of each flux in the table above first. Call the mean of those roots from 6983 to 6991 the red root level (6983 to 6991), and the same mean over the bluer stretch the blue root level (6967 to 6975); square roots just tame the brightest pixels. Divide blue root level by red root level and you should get 1.01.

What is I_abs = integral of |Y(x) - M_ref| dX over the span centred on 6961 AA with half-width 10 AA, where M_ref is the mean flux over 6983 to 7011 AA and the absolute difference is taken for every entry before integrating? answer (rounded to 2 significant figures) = 7.8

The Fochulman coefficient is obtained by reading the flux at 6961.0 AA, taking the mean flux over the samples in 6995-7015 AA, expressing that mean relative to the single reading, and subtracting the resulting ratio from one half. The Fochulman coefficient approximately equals -0.532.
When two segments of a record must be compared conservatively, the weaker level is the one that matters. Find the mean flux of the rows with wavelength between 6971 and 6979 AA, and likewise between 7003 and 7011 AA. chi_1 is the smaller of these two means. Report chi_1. 9.50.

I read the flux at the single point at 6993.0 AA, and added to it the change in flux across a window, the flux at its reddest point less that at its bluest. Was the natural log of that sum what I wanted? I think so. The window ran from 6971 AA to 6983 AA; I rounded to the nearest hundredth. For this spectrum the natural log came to 2.28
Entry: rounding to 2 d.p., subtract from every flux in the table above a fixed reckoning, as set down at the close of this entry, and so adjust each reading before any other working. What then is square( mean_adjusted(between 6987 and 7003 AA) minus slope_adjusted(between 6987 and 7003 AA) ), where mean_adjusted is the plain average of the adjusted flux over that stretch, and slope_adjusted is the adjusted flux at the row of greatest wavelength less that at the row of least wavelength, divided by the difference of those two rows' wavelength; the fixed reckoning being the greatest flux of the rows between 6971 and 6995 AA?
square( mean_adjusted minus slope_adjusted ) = 0.25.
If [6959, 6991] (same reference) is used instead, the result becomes 0.31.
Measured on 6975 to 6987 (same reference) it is 0.26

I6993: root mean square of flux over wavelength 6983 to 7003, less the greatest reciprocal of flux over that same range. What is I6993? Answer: 9.37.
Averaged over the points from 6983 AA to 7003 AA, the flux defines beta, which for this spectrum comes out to 9.5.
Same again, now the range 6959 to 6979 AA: 9.5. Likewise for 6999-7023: 9.9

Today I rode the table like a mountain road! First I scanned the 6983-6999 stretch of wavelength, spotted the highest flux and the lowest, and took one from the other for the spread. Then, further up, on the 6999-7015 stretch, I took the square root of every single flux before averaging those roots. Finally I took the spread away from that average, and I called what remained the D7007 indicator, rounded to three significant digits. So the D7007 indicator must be 2.37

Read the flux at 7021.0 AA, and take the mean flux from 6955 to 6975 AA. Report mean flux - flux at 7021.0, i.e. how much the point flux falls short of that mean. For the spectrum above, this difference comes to -0.6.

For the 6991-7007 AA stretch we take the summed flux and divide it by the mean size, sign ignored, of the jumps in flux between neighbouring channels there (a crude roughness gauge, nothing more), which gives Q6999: 91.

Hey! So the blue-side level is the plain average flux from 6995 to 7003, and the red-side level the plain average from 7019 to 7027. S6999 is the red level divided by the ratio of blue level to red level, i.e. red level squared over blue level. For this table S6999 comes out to 10.2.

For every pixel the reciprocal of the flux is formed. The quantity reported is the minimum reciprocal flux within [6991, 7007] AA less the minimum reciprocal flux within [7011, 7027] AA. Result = -0.0010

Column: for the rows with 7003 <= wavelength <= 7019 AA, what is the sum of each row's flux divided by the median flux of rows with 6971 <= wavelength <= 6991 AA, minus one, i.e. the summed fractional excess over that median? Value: 0.12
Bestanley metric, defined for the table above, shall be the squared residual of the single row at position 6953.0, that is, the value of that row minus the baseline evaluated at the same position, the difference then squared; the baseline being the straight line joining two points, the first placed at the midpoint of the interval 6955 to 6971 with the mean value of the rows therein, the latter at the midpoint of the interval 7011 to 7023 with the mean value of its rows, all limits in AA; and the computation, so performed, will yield 0.240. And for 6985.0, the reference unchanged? 0.509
